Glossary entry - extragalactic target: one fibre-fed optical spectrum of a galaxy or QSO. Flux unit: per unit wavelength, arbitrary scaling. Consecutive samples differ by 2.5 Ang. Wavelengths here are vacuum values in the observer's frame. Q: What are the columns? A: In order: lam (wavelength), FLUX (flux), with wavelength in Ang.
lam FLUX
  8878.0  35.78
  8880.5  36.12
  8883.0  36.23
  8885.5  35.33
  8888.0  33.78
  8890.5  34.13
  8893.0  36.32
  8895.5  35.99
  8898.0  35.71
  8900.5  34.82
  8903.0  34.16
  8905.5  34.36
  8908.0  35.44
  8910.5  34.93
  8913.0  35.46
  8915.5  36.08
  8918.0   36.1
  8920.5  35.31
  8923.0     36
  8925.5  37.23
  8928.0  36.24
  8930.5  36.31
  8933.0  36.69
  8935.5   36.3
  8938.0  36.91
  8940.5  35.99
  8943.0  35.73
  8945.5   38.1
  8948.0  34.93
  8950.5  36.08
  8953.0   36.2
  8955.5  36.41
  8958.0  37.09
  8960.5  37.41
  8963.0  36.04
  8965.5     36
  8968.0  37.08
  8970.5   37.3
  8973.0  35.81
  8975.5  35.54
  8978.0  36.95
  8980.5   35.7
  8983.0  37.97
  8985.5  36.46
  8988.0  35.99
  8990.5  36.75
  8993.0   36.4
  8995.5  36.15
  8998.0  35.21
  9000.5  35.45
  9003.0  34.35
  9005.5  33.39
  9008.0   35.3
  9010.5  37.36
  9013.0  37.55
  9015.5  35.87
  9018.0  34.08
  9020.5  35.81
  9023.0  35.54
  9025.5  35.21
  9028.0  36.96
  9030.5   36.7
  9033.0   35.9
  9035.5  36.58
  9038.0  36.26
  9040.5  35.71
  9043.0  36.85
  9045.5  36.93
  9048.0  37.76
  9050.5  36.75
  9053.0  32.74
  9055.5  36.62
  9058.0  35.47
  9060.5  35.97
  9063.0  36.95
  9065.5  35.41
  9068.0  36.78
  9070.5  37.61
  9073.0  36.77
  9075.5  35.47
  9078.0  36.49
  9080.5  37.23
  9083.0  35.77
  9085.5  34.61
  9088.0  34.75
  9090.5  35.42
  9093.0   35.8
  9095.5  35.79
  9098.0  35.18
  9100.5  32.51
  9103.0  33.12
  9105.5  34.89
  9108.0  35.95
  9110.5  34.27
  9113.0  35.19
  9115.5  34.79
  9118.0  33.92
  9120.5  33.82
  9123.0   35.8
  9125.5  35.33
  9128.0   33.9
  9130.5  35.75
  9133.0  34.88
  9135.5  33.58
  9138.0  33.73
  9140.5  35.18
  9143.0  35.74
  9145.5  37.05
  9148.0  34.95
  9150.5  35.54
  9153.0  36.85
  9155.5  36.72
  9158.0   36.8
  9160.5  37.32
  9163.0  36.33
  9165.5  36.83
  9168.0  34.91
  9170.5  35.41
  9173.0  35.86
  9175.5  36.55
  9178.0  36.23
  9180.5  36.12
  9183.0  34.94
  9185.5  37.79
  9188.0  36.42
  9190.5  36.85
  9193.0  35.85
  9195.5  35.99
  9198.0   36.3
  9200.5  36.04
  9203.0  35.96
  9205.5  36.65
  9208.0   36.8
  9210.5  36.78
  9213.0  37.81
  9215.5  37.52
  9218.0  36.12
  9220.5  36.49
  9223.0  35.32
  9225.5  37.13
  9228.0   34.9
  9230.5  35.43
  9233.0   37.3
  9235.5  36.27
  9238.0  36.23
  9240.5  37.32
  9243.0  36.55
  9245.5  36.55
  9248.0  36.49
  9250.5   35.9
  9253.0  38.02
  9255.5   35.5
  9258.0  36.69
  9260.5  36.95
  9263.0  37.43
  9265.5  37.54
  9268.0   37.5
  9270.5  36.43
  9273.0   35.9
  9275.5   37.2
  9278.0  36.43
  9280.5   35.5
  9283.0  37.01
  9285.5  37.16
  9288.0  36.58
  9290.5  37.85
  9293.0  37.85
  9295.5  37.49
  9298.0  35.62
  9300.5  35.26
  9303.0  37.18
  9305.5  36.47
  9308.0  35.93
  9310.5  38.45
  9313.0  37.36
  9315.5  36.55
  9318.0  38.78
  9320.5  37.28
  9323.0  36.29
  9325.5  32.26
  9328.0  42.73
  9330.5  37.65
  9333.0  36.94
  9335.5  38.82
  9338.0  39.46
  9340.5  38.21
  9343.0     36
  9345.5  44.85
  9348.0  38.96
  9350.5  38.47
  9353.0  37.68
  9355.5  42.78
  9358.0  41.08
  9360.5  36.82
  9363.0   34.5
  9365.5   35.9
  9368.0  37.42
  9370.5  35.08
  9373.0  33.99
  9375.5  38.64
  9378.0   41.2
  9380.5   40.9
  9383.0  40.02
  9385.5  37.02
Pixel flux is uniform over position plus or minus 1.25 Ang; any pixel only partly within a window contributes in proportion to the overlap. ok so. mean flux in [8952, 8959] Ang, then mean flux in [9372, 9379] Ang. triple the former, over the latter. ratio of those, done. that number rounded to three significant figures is 2.89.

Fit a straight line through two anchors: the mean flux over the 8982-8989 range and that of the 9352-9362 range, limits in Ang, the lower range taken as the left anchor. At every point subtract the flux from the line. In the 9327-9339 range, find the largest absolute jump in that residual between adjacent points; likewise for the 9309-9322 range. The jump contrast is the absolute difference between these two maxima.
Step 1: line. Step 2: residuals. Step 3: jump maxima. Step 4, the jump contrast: 2.9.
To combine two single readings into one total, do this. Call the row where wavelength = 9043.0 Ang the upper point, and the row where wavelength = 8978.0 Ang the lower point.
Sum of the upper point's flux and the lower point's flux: 73.8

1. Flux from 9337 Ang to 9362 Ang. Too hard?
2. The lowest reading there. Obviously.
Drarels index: 36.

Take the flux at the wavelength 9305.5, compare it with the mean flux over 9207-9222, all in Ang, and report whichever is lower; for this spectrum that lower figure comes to 36.5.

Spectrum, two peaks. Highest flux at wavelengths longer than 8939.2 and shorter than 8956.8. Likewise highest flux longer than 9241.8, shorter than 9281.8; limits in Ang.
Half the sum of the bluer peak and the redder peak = 38.1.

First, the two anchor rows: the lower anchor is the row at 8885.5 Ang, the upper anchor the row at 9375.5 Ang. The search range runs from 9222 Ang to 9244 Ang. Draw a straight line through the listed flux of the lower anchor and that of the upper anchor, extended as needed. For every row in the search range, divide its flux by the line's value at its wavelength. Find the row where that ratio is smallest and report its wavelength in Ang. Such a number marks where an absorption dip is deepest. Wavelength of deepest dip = 9228.0 Ang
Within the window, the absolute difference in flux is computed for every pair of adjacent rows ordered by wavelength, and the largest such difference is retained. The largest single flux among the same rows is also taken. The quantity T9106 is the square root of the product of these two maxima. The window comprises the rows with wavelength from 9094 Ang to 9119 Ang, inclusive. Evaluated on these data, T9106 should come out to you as 10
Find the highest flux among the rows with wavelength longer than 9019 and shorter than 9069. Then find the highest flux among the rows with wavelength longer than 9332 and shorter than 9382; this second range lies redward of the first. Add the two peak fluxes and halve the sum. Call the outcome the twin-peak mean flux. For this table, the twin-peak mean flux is 41.3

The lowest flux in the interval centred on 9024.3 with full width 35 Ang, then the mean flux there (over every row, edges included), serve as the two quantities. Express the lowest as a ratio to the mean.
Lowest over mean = 0.945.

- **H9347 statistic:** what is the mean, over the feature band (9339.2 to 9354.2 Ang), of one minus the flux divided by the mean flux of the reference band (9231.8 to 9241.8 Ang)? -0.06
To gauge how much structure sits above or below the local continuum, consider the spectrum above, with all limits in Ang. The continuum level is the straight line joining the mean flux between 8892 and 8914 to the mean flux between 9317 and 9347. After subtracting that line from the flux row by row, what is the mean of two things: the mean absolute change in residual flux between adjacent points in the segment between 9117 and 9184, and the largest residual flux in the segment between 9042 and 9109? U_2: 1.19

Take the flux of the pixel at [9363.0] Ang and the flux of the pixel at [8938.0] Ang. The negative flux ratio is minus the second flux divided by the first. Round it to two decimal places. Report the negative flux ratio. -1.07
